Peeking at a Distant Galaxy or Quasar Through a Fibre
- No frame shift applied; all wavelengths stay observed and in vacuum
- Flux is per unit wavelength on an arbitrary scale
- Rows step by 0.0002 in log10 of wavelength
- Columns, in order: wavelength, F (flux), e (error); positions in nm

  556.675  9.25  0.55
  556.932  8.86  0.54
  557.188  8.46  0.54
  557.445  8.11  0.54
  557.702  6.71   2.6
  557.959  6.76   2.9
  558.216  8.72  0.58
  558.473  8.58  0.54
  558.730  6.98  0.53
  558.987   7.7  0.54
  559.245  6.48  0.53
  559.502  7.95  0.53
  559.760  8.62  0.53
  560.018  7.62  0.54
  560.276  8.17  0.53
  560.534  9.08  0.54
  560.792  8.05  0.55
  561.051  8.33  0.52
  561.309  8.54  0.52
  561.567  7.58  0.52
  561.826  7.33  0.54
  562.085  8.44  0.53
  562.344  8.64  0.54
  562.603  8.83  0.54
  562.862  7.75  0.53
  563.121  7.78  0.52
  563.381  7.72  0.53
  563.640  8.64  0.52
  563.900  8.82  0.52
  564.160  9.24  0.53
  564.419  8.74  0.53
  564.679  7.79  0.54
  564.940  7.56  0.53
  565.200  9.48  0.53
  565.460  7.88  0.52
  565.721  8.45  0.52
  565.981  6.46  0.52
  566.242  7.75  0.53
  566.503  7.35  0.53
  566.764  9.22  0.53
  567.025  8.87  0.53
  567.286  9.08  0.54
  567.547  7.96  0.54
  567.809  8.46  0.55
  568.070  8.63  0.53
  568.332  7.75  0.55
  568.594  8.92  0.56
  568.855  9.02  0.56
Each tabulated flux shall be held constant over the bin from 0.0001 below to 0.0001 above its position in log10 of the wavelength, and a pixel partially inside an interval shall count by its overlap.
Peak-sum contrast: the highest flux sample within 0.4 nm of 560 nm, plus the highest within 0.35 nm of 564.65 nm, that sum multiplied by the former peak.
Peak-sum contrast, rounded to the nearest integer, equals 150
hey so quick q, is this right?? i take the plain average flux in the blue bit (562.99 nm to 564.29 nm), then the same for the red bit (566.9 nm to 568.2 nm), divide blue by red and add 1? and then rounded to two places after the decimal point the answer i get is 1.98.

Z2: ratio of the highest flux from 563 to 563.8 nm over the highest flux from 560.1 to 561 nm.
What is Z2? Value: 0.95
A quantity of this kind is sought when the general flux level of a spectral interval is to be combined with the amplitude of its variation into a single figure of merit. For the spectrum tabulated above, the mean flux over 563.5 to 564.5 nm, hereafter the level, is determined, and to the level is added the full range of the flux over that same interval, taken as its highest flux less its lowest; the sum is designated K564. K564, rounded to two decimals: 9.46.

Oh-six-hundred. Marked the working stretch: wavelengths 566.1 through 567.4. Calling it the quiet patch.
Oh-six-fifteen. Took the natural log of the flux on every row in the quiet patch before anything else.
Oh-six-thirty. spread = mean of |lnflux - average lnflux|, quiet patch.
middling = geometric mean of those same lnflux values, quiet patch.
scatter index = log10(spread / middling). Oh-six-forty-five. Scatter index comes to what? -1.39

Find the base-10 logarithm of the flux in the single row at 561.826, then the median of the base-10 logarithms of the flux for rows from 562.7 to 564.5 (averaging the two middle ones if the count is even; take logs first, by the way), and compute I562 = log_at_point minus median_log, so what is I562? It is -0.071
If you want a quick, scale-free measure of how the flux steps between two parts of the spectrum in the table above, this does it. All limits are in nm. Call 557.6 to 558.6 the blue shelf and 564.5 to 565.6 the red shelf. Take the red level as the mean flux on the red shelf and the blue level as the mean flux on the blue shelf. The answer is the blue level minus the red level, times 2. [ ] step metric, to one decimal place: -1.0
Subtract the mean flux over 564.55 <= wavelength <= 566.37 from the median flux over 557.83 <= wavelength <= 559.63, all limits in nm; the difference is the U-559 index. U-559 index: -0.21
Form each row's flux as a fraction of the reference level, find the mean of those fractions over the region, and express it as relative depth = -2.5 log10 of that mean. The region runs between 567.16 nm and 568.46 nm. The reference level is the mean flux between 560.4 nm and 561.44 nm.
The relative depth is 0.02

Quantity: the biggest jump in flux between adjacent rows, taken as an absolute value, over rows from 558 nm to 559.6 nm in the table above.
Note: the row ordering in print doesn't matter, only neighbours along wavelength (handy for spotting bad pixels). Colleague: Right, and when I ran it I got 1.60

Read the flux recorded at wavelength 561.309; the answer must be 8.54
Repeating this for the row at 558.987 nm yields 7.7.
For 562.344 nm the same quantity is 8.64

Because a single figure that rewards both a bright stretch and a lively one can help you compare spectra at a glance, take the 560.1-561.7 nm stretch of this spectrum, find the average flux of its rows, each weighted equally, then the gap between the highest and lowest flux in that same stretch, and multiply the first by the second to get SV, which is 12.4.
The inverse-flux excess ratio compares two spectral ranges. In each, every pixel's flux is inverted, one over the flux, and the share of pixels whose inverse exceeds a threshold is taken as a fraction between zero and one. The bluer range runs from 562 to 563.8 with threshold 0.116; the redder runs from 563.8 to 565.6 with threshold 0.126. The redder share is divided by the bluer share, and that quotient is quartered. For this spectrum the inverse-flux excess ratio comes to 0.19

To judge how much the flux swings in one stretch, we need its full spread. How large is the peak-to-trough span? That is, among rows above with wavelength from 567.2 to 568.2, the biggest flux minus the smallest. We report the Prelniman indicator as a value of 1.12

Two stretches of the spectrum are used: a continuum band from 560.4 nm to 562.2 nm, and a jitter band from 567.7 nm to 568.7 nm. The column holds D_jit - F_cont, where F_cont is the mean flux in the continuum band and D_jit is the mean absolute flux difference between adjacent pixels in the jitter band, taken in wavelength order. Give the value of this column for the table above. -7.45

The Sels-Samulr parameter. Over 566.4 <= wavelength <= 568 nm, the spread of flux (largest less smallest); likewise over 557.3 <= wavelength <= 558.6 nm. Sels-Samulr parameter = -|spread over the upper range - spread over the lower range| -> -0.14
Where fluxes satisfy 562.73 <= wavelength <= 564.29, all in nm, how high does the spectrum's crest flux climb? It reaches 9.24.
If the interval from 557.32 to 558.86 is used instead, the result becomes 8.72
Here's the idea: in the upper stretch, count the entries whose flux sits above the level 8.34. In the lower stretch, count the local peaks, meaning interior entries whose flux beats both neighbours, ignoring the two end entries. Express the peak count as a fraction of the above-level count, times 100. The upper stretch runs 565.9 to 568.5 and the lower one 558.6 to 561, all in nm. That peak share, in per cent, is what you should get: 60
